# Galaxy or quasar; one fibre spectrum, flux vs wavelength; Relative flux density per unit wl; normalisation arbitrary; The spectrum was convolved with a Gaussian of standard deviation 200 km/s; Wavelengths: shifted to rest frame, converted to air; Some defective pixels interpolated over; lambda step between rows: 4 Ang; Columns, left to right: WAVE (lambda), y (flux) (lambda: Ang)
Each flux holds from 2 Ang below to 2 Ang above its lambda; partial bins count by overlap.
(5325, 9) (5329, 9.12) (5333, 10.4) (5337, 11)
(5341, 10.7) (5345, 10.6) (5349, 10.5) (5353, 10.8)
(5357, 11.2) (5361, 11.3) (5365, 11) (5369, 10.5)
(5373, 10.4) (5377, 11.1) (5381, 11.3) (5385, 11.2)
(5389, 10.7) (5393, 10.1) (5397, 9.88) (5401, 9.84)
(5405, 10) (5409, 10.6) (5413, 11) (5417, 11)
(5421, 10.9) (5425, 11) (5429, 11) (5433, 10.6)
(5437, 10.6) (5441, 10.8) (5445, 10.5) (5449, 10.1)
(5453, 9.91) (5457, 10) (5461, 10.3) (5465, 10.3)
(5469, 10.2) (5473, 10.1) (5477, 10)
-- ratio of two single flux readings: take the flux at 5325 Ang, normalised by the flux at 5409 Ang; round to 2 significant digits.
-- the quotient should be 0.85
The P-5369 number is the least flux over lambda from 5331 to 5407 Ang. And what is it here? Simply 9.84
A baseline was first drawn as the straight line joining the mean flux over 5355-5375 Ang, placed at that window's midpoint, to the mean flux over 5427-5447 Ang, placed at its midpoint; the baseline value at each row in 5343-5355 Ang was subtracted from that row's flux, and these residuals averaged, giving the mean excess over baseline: -0.3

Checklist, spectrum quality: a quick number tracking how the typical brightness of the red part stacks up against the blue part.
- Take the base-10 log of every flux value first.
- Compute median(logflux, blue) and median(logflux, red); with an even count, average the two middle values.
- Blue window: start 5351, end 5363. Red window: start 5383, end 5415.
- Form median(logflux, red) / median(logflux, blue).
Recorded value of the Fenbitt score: 0.97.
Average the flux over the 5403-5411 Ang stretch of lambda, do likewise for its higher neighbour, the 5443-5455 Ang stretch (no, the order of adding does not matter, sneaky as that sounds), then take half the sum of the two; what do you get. 10.2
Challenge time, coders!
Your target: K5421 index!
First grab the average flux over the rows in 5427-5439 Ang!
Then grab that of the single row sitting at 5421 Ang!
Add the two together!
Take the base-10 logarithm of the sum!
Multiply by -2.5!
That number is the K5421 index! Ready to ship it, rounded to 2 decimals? -3.34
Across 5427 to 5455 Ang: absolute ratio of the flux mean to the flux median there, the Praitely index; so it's 0.99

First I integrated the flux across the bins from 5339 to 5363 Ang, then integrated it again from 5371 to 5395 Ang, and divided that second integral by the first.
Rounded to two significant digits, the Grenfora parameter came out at 1.0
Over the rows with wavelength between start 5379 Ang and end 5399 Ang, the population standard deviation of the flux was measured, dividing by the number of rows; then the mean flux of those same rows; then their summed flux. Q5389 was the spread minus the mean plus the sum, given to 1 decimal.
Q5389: 43.1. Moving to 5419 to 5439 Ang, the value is 43.5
